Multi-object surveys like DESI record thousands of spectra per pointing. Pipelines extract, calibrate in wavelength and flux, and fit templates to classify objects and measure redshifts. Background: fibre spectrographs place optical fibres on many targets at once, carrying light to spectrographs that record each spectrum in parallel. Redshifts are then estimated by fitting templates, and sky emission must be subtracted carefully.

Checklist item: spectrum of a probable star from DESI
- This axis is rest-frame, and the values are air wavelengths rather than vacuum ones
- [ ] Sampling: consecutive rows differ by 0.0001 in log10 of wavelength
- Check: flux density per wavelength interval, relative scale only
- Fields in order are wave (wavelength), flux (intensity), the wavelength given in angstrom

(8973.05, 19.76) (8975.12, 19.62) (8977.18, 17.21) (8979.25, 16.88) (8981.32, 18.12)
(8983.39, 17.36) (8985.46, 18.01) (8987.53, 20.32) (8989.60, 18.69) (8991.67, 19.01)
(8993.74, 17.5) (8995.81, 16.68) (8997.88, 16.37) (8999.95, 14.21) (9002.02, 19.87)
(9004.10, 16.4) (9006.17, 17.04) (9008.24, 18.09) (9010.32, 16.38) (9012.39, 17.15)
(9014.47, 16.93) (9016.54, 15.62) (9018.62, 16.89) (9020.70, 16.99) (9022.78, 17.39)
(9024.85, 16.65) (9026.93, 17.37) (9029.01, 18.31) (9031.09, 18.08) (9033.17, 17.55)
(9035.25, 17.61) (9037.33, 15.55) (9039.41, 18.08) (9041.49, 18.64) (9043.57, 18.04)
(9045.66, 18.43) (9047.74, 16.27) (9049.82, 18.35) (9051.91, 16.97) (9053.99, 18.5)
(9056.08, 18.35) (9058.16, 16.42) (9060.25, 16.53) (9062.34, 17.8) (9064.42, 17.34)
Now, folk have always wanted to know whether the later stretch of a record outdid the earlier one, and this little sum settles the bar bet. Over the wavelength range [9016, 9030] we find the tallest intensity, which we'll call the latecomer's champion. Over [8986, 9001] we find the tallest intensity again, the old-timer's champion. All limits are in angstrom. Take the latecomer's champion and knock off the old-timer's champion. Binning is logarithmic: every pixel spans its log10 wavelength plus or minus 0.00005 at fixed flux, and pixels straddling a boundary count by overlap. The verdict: -2.01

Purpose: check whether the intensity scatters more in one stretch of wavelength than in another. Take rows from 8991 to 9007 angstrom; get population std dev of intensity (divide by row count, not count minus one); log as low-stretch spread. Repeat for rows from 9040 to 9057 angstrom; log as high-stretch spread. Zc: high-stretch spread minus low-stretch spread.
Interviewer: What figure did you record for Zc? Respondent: -0.82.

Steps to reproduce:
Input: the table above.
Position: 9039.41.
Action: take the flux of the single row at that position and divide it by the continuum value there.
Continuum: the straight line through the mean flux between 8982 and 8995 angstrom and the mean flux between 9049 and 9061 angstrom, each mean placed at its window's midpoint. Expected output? 1.02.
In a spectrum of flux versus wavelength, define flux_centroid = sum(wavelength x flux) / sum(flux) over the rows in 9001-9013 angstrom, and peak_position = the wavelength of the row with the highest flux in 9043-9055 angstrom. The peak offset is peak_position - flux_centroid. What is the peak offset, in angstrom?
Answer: 46.9 angstrom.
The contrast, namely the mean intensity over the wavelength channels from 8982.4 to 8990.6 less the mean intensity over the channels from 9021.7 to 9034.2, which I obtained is 1.0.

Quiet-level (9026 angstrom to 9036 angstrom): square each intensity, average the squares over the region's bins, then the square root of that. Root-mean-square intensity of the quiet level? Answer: 17.8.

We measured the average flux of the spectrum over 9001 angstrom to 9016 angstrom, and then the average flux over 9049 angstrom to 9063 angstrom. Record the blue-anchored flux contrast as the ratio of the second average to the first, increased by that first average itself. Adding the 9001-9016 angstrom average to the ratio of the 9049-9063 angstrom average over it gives 18.4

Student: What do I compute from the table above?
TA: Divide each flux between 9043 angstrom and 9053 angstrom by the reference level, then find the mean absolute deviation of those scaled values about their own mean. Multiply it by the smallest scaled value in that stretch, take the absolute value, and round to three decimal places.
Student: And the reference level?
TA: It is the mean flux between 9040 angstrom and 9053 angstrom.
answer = 0.041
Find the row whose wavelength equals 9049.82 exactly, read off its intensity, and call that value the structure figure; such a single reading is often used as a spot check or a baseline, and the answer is 18.35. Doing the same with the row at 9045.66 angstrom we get 18.43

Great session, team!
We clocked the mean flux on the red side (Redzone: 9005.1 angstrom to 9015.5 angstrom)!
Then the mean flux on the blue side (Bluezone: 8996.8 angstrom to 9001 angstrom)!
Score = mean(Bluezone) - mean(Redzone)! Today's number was -1.8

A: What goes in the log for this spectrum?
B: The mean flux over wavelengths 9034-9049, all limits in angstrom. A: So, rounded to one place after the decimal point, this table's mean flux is 17.5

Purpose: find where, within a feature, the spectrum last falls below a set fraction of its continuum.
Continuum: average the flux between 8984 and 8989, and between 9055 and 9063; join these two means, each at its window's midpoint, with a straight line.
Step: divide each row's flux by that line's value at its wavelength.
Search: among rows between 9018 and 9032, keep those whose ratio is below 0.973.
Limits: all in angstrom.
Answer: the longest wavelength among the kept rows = 9026.93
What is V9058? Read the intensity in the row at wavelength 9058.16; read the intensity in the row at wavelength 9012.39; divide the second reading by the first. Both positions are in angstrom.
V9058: 1.04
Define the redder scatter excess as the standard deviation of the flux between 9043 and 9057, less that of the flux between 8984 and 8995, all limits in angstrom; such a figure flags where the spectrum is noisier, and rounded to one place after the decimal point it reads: -0.2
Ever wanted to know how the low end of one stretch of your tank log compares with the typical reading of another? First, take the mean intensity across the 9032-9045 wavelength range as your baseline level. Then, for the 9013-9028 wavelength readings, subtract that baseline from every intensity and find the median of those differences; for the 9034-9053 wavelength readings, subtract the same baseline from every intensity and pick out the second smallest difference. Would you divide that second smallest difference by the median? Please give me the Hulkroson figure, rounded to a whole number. 2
